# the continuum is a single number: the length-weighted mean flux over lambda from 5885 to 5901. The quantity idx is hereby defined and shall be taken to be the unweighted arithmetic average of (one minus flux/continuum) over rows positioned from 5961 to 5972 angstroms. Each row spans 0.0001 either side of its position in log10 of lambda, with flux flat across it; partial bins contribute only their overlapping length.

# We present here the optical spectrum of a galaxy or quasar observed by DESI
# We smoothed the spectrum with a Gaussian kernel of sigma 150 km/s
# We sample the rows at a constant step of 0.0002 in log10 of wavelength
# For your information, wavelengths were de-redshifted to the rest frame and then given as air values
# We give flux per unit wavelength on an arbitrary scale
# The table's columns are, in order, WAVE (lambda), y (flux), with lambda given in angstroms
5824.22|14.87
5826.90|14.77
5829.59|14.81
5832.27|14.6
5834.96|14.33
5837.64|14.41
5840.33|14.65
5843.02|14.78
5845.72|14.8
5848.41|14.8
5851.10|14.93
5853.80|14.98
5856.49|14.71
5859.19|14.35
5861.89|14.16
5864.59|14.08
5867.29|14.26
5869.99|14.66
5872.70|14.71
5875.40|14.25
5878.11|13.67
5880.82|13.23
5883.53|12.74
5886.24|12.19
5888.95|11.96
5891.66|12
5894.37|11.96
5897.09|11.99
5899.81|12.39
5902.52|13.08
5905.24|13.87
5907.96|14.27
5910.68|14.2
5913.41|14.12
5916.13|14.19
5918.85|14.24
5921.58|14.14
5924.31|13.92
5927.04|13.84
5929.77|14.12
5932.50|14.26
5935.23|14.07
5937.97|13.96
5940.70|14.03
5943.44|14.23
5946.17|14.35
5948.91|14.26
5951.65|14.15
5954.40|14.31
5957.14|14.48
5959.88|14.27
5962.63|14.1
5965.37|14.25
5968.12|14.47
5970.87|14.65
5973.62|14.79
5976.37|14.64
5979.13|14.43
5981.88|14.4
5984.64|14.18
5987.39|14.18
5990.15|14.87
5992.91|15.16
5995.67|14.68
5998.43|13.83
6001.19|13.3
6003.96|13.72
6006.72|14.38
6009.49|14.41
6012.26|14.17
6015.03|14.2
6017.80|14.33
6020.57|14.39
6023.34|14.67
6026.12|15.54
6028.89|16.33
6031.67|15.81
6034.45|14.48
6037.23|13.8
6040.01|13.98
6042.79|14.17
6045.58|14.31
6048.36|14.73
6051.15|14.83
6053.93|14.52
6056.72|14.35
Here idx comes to -0.190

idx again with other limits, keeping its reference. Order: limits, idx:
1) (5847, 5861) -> -0.222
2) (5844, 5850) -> -0.225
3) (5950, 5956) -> -0.178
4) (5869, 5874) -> -0.216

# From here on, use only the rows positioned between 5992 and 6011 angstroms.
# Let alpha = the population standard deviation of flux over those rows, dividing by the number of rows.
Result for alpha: 0.59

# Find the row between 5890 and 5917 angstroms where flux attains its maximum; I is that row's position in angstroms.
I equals 5907.96 angstroms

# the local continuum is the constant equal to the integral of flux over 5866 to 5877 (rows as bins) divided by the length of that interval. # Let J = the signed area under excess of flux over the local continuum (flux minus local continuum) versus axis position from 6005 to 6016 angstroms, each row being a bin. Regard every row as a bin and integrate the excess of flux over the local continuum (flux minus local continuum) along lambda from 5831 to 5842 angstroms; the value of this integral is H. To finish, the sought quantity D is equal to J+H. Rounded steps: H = 1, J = -2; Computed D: -1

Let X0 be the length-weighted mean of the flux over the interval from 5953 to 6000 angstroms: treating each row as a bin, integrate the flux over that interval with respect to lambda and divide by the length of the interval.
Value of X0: 14.4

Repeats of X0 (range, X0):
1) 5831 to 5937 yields 13.9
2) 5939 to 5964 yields 14.2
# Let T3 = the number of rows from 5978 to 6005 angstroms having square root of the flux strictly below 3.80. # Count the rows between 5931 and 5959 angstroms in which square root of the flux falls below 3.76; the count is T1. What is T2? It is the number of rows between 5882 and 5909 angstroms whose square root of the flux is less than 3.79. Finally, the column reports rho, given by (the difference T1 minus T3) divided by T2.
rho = -0.4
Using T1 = 3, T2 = 10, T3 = 7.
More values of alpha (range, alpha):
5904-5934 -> 0.15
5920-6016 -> 0.34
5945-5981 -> 0.20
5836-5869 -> 0.30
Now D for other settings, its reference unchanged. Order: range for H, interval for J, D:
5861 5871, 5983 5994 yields 0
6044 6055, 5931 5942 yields -3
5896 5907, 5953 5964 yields -19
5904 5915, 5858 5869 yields -6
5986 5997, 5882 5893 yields -21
